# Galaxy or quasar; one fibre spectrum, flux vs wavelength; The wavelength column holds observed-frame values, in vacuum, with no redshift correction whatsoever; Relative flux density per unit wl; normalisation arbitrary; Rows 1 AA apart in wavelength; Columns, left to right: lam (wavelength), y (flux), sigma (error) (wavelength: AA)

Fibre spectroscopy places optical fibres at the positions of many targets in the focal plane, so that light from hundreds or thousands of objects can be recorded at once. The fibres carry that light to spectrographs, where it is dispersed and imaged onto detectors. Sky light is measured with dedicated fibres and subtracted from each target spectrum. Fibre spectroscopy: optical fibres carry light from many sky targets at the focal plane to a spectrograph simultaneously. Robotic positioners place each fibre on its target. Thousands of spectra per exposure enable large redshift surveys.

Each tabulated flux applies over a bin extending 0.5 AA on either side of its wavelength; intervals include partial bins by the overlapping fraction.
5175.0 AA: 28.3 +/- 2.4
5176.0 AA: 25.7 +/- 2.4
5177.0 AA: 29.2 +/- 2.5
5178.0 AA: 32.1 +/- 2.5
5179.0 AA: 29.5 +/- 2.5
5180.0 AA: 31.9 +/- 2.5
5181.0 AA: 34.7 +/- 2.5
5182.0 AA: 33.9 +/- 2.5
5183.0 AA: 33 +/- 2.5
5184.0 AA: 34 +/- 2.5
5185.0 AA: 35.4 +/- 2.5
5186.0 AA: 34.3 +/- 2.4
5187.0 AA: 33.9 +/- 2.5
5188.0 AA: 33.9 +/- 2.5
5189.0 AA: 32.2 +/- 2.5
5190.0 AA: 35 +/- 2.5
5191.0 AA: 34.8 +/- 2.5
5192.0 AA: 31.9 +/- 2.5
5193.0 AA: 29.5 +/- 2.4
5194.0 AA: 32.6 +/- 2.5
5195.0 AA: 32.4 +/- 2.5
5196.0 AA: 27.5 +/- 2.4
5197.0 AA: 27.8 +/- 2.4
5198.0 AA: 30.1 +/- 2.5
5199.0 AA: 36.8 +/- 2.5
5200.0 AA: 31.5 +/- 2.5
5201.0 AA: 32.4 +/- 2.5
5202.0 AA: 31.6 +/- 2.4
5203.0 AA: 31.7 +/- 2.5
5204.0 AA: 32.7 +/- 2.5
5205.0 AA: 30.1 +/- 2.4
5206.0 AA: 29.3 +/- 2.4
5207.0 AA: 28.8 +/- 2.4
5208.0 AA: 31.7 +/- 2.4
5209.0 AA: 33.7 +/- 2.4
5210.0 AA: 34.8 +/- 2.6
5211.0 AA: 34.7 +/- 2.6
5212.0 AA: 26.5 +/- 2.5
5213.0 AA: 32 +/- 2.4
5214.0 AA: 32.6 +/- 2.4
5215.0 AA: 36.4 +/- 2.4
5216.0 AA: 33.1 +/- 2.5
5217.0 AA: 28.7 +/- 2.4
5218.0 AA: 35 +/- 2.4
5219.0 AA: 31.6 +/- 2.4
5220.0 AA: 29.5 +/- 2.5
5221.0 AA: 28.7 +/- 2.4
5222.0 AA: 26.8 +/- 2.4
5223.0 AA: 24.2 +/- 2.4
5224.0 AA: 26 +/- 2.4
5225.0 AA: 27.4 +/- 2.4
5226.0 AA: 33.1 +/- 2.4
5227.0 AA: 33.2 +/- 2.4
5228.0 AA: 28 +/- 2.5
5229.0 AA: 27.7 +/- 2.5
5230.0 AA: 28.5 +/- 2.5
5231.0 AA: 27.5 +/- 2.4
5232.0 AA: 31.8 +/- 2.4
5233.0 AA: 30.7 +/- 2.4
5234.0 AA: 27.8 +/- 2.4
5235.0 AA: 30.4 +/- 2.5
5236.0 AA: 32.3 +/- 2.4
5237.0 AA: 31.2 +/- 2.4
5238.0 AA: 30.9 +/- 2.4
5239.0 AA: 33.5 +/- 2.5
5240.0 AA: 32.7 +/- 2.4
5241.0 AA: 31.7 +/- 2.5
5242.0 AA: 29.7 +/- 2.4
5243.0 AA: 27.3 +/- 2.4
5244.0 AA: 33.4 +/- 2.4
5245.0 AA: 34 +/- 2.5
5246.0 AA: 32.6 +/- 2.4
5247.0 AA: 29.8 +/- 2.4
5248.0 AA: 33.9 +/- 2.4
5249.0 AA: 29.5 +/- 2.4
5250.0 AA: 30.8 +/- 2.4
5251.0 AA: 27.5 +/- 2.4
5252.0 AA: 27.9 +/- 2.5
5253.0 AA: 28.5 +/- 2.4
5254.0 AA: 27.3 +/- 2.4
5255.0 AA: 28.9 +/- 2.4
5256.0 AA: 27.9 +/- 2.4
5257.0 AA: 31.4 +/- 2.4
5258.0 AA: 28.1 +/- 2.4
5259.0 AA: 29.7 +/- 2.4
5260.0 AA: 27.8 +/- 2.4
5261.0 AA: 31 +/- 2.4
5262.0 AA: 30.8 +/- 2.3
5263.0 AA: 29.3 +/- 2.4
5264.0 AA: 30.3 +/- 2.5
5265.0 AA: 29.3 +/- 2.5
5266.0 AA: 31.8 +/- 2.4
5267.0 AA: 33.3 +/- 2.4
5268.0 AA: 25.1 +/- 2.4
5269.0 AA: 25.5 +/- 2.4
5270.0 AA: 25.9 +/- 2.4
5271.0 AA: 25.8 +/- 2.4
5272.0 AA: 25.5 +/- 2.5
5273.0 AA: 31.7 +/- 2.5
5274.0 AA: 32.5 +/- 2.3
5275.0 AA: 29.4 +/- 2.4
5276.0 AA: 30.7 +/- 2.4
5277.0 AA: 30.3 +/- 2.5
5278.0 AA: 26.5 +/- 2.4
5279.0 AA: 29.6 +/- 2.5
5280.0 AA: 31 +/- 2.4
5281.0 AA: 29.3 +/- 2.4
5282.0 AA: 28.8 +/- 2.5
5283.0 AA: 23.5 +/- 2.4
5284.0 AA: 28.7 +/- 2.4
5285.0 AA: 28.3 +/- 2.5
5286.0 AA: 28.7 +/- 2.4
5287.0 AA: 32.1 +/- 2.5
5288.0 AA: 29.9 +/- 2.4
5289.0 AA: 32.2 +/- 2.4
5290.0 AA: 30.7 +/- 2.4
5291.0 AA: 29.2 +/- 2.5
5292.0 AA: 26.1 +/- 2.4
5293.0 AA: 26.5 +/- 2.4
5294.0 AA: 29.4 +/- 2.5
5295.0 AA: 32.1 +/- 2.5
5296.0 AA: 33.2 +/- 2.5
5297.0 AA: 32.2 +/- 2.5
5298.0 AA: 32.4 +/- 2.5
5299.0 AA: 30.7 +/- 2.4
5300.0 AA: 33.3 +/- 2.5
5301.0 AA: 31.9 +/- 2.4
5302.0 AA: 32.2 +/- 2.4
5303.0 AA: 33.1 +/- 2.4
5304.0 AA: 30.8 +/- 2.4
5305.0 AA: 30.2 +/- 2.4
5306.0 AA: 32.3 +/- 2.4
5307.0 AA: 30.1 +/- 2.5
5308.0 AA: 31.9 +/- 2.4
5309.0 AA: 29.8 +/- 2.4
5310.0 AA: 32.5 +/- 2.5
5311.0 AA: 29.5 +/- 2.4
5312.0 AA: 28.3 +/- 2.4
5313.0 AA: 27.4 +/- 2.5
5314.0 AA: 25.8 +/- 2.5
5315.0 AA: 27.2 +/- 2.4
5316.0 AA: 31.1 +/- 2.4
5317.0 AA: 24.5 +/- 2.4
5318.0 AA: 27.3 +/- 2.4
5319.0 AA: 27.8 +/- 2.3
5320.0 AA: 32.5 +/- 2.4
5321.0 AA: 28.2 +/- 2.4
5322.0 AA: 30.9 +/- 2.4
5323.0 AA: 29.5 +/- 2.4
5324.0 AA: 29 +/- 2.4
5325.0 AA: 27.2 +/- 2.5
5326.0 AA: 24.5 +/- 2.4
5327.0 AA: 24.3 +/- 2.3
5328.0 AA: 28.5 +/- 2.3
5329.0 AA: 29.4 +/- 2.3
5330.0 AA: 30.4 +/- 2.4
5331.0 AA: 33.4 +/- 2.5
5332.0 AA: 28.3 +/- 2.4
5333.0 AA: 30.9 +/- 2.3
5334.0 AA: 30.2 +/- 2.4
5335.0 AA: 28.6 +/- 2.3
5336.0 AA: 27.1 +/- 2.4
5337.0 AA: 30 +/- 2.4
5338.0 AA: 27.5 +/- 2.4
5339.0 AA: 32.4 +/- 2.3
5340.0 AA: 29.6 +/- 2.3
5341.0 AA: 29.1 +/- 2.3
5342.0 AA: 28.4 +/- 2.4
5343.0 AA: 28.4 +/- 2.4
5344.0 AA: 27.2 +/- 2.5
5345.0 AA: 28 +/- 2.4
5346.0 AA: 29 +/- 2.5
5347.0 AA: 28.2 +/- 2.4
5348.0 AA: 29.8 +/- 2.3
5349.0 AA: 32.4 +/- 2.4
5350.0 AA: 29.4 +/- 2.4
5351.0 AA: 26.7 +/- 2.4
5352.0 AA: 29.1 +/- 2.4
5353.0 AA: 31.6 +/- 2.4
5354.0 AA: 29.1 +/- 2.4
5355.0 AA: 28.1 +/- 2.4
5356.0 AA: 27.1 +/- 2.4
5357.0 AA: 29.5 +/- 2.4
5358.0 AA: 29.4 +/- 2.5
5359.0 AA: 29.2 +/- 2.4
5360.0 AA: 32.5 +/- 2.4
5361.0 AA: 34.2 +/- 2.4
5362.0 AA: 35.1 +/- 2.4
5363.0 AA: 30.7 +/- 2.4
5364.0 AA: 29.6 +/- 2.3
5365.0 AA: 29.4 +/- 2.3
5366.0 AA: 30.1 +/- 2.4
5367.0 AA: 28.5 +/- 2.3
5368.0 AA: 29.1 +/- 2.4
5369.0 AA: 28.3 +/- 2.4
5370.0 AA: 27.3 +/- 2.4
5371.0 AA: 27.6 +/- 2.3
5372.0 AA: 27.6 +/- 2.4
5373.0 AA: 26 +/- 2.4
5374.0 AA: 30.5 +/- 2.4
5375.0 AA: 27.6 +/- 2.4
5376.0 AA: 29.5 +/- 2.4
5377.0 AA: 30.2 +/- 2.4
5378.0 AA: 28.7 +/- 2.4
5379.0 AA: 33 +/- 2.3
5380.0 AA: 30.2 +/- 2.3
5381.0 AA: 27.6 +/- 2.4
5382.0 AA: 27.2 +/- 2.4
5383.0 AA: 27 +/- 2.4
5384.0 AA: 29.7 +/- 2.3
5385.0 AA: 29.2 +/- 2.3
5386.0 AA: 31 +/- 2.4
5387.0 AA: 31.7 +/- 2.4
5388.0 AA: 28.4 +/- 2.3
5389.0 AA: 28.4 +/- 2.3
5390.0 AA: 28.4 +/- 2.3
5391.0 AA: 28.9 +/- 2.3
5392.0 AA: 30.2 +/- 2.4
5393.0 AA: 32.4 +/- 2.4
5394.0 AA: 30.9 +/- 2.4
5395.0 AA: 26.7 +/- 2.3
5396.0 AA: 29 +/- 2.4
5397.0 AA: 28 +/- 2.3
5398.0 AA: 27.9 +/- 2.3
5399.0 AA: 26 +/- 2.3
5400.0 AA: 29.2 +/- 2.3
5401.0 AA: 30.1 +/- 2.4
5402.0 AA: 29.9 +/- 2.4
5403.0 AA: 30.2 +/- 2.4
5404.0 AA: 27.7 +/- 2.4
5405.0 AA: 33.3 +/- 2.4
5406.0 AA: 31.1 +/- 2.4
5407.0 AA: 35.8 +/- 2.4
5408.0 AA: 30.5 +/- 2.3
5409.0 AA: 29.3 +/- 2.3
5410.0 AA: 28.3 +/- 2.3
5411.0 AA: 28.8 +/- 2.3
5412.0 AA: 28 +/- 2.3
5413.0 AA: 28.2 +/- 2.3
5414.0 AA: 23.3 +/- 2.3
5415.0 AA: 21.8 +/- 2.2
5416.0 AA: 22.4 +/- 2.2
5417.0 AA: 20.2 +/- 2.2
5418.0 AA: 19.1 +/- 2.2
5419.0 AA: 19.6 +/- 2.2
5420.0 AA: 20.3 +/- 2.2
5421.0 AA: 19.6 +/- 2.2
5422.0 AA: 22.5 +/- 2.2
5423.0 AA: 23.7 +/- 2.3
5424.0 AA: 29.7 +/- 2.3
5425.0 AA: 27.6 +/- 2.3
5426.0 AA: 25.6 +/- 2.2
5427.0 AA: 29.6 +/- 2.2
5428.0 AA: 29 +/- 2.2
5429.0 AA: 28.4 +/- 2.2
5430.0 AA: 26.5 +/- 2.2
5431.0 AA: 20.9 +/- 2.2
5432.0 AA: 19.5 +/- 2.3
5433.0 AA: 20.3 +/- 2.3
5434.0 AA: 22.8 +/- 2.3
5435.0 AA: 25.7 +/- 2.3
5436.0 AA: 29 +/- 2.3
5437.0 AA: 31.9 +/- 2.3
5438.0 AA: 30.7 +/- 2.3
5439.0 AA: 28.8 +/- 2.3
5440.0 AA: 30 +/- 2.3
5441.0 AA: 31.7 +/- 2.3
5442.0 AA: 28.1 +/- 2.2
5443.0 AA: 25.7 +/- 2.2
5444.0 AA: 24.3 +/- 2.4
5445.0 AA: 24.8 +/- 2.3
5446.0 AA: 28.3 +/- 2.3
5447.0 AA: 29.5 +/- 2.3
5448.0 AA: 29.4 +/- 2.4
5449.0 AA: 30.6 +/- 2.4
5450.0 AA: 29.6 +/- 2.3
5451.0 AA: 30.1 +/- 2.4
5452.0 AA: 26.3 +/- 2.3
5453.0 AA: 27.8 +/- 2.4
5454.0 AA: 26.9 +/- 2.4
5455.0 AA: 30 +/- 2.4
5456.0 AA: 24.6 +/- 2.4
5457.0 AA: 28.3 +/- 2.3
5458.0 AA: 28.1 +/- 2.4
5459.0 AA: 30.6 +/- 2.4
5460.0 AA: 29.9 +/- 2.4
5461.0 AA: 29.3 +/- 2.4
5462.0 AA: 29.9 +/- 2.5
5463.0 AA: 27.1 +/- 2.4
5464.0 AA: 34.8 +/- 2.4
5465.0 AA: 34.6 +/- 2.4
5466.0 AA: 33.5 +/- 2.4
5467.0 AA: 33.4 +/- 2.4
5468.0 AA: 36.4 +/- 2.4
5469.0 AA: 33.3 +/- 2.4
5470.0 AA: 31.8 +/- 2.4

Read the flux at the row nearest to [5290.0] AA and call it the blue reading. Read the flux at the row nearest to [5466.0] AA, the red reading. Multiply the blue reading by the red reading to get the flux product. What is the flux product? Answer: 1028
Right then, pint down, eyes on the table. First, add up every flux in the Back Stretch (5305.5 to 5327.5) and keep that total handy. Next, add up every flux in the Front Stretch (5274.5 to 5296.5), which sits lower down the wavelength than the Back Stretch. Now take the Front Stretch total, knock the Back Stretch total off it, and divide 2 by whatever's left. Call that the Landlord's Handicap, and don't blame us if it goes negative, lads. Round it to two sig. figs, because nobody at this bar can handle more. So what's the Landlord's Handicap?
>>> 0.14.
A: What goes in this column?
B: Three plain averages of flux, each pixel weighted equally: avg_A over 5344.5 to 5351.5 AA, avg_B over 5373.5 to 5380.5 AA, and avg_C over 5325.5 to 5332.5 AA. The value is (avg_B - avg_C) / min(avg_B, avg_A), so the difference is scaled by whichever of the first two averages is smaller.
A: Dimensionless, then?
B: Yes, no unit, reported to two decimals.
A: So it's 0.05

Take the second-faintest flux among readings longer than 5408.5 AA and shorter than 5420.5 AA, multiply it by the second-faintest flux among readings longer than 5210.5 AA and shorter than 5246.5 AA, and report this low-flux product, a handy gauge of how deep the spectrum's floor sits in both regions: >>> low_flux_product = 510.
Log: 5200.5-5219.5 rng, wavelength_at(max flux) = 5215.0 AA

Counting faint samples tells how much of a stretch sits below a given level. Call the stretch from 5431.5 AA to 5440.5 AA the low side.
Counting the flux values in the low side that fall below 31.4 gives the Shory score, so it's 8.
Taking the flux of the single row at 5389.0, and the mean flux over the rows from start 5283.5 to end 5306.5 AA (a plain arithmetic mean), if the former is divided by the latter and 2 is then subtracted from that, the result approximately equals -1.08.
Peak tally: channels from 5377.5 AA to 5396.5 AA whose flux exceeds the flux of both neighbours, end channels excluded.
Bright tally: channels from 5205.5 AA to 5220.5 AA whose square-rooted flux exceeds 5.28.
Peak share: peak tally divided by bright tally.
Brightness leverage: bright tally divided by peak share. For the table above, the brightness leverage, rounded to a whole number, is 49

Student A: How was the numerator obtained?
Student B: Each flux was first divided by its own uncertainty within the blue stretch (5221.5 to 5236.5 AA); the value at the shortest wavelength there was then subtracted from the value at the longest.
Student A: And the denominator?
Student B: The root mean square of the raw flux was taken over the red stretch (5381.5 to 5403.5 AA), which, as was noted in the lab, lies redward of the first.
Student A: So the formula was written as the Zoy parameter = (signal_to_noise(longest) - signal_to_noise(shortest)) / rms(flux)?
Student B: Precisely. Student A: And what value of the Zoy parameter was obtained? 0.08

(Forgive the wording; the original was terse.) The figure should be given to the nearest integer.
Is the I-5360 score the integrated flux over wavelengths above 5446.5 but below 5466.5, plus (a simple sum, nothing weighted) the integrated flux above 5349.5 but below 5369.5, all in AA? 1188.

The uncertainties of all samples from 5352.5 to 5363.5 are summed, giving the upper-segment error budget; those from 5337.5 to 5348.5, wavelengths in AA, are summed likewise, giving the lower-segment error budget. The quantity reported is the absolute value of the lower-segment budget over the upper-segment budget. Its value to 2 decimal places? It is 0.99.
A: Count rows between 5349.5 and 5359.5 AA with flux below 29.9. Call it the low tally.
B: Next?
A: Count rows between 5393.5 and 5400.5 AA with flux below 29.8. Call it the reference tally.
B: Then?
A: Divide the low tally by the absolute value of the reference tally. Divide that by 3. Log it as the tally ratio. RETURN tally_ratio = 0.50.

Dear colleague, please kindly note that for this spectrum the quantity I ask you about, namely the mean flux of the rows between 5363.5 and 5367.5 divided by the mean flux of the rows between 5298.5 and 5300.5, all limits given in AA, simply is 0.92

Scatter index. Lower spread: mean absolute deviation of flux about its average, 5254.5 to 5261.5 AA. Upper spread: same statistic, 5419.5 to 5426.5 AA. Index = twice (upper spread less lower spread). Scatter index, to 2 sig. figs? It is 3.5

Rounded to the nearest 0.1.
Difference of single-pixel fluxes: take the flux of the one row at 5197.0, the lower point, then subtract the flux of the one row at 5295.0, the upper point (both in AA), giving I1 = -4.3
